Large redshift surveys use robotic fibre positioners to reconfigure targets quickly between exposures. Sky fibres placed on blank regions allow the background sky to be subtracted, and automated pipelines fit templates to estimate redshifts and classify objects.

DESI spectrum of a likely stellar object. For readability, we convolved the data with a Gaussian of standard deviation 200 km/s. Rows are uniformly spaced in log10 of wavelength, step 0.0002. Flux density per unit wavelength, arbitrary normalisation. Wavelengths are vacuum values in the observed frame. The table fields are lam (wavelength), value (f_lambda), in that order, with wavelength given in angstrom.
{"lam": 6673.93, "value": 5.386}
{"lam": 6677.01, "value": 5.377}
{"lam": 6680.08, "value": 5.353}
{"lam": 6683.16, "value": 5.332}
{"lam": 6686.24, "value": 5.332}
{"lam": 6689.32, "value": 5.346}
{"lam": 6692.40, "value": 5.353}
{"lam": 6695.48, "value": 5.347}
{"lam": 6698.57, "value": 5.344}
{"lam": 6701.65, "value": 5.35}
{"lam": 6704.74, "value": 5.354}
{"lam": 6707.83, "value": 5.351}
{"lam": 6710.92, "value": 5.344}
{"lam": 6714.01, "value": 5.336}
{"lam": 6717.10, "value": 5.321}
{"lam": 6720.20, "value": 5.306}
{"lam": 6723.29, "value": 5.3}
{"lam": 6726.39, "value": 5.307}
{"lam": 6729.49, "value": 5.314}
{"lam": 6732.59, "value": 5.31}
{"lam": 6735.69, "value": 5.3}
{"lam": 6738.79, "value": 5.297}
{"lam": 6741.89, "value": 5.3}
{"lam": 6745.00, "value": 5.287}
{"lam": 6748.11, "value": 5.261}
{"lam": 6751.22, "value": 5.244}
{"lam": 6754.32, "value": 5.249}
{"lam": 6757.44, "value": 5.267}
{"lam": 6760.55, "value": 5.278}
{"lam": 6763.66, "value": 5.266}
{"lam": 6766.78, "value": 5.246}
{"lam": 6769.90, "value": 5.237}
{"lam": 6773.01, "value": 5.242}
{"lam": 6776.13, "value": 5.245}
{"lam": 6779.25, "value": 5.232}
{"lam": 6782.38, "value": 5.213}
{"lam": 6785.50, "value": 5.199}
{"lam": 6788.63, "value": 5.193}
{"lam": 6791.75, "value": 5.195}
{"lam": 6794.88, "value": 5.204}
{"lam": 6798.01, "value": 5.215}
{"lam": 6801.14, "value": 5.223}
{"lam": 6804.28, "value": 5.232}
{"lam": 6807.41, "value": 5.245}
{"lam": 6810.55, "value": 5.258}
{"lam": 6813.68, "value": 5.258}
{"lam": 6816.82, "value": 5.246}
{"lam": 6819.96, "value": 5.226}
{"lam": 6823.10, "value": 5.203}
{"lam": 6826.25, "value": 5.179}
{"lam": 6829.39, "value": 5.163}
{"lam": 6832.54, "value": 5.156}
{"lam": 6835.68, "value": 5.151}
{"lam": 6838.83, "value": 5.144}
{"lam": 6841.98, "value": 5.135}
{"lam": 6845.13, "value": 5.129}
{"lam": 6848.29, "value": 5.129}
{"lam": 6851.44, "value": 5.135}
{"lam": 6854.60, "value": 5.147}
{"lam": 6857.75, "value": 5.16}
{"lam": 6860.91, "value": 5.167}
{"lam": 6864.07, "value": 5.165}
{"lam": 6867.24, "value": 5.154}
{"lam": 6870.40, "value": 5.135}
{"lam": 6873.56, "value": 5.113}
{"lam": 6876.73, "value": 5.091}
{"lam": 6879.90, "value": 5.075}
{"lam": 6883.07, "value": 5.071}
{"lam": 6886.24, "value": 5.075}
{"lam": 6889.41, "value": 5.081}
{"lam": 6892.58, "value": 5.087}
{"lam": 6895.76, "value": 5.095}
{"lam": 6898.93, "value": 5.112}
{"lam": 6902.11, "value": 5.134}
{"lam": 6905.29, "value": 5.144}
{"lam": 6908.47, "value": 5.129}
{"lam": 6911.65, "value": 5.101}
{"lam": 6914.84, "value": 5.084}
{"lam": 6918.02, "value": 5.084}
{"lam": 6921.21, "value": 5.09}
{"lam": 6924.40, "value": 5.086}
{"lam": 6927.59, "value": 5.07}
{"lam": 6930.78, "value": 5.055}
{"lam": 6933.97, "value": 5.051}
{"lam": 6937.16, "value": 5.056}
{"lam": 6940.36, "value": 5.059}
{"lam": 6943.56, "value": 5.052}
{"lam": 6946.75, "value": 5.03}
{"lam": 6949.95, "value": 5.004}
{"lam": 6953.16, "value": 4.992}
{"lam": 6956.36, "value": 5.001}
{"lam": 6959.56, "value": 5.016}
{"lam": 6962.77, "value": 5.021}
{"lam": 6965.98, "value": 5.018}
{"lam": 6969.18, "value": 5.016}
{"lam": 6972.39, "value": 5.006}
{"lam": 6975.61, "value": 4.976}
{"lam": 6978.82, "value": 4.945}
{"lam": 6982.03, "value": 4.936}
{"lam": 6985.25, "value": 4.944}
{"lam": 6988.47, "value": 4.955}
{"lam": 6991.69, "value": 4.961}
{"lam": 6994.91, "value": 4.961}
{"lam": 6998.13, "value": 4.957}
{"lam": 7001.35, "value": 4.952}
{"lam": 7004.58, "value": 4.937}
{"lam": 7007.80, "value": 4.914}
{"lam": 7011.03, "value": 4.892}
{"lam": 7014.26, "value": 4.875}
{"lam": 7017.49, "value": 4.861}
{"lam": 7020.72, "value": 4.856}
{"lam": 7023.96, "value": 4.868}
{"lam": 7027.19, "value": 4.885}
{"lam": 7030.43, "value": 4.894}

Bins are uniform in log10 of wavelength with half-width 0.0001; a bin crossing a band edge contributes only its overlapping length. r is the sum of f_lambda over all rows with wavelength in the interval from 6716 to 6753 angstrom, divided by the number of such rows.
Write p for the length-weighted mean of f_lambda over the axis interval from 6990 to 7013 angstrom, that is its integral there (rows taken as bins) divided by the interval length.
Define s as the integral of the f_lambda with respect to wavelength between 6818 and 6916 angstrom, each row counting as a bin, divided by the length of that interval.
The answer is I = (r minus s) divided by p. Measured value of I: 0.033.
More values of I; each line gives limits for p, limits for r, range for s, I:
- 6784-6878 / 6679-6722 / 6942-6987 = 0.066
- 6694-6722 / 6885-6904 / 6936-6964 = 0.014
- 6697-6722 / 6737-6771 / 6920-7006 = 0.049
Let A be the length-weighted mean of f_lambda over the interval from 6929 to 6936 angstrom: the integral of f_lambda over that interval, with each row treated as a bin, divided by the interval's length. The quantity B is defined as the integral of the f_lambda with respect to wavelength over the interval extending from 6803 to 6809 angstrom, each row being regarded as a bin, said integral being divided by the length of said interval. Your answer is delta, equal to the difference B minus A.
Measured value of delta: 0.180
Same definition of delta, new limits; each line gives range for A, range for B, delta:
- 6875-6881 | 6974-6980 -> -0.118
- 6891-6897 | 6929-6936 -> -0.027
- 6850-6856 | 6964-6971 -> -0.116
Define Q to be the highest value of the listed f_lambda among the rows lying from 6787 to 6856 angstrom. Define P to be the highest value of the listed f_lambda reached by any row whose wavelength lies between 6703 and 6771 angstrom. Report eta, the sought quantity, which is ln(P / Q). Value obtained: 0.018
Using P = 5.354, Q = 5.258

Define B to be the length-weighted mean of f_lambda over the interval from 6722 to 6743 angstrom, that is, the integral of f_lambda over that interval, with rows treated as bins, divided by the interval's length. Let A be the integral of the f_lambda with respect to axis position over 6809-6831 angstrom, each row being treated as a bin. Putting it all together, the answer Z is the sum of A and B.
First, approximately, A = 115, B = 5.30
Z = 120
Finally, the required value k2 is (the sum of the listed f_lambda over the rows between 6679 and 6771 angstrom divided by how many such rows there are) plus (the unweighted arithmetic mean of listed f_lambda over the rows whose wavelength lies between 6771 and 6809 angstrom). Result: 10.5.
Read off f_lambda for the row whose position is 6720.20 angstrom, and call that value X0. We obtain 5.306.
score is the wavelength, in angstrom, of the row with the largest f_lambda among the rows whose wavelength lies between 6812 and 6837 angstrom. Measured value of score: 6813.68 angstrom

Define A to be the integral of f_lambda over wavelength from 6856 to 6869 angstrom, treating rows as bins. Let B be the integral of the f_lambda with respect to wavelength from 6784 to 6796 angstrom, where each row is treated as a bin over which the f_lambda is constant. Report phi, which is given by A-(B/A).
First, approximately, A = 67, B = 62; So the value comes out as 66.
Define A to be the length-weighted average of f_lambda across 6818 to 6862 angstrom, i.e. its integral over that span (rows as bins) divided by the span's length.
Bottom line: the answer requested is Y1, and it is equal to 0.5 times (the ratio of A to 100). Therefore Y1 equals 0.0258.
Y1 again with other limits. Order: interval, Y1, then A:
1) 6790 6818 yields 0.0262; 5.23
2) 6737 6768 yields 0.0264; 5.27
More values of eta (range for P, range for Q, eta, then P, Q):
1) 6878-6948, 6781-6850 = -0.022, 5.144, 5.258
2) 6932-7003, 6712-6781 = -0.053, 5.059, 5.336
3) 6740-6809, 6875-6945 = 0.030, 5.3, 5.144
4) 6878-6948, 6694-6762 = -0.040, 5.144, 5.354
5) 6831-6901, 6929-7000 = 0.021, 5.167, 5.059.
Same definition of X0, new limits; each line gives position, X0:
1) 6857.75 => 5.16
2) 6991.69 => 4.961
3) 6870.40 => 5.135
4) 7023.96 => 4.868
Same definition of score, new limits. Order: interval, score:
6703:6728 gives 6704.74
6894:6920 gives 6905.29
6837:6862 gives 6860.91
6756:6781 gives 6760.55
